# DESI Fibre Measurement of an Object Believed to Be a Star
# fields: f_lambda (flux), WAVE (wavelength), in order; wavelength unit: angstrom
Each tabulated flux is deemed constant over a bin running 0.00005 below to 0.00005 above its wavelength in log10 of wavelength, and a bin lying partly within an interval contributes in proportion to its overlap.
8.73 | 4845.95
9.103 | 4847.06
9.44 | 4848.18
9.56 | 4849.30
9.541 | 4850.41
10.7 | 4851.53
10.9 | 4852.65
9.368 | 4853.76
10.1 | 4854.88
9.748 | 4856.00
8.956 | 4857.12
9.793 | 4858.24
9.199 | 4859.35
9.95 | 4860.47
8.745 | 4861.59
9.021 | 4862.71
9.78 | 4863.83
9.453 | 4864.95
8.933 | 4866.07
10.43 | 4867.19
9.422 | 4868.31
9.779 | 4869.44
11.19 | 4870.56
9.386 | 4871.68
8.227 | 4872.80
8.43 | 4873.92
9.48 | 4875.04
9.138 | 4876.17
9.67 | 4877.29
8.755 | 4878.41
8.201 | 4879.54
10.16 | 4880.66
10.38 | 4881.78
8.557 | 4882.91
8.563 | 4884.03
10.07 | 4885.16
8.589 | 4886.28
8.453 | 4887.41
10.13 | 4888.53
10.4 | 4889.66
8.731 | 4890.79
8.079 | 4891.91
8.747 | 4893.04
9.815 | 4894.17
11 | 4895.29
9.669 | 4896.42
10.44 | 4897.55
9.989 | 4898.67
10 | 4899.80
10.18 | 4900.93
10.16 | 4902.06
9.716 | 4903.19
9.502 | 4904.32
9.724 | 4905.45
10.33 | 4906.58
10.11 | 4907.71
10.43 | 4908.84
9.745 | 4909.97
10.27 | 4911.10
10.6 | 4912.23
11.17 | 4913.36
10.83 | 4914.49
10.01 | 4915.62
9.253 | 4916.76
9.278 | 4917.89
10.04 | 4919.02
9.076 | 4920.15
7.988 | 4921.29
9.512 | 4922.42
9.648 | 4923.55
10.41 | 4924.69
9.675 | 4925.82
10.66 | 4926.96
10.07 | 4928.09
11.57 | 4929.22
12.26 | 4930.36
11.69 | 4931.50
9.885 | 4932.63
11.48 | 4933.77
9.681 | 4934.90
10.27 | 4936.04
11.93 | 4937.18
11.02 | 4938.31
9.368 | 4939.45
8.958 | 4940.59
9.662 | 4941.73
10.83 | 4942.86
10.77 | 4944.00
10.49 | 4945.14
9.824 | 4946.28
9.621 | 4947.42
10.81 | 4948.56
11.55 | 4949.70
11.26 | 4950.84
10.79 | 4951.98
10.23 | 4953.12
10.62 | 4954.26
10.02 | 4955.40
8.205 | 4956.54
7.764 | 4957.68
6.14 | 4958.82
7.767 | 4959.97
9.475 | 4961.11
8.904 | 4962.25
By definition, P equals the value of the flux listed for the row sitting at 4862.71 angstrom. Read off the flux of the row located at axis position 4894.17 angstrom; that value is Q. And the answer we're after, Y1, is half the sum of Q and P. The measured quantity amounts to 9.4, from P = 9.021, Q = 9.815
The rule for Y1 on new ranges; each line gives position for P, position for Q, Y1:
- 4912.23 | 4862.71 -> 9.8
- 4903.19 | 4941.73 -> 9.7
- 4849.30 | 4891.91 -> 8.8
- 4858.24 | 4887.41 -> 9.1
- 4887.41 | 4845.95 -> 8.6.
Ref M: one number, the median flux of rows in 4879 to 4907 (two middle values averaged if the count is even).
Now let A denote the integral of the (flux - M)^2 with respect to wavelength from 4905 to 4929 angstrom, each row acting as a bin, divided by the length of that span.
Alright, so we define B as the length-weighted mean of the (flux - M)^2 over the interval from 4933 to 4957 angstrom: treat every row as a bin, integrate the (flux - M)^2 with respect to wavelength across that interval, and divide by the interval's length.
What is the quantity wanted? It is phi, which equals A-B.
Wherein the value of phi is -0.54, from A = 0.5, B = 1.07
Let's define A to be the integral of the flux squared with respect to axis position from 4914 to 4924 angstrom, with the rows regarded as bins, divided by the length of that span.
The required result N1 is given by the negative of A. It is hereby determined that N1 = -91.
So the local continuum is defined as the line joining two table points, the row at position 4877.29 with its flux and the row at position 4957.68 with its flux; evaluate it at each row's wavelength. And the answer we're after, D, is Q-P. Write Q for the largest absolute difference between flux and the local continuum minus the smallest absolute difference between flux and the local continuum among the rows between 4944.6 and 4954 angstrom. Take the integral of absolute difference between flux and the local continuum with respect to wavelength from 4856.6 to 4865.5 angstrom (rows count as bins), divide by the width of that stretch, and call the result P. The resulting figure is 1.3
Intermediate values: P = 0.7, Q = 2.0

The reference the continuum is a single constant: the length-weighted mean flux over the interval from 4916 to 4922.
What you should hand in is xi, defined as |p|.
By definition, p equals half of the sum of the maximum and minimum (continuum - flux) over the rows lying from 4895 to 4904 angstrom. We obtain 1.2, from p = -1.2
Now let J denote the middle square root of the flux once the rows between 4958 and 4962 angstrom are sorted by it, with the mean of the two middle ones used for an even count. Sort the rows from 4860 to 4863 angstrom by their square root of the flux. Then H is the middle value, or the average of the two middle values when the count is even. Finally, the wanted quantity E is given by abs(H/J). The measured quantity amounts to 1.08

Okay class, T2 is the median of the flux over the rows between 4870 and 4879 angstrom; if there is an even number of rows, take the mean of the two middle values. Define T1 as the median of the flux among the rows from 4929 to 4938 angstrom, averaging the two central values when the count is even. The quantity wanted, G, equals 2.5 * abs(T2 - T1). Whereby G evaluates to 5.7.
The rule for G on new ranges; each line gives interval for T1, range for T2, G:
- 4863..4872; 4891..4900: 0.7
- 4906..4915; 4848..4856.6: 1.8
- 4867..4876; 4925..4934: 4.0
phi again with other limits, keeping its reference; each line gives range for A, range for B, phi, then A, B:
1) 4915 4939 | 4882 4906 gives 0.61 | 1.3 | 0.69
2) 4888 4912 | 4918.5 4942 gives -0.91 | 0.4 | 1.34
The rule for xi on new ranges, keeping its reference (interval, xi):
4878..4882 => 0.1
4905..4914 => 1.3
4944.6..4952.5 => 1.4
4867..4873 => 0.6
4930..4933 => 1.9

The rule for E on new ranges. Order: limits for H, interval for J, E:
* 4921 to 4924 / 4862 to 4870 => 1.00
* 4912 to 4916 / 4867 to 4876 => 1.06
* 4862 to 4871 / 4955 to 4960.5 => 1.11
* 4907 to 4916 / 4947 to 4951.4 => 0.97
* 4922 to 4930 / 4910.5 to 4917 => 0.98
